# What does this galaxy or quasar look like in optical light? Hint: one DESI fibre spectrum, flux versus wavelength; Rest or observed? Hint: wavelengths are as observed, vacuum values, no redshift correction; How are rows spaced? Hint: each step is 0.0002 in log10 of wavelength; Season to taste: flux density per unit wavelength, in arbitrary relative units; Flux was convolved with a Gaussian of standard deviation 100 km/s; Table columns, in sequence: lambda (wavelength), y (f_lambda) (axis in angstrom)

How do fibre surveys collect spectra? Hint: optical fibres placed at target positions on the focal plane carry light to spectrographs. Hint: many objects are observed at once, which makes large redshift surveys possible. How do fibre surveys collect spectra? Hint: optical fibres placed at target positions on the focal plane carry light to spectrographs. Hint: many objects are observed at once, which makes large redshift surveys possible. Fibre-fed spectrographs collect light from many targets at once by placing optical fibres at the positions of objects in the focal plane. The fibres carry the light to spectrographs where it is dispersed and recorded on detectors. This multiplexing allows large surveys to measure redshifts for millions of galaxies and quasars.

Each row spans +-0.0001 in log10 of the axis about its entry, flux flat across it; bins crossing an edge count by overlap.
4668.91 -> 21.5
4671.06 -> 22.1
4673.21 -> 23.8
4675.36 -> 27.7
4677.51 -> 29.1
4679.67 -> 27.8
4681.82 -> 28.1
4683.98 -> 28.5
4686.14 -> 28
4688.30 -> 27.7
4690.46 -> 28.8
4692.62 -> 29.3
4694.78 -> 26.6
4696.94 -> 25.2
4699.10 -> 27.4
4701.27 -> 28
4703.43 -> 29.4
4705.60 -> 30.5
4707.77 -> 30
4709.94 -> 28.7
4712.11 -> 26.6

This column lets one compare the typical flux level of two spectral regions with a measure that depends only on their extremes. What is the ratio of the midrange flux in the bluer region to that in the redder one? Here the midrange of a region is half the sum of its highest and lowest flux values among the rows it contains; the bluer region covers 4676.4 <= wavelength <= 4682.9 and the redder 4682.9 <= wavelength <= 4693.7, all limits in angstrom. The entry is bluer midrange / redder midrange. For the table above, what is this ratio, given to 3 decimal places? 0.998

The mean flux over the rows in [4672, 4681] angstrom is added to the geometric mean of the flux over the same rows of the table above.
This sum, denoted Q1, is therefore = 54.1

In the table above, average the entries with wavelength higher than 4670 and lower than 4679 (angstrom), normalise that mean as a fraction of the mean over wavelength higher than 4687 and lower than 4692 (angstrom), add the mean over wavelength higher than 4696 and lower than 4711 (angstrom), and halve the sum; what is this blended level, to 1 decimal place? 14.7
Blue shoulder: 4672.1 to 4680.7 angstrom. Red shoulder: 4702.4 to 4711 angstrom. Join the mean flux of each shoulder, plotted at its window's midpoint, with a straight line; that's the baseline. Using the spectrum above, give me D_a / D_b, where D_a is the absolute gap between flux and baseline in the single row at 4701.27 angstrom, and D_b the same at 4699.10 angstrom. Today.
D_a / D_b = 1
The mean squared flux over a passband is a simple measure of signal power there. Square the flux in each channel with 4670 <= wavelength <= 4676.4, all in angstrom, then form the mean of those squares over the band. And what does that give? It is 607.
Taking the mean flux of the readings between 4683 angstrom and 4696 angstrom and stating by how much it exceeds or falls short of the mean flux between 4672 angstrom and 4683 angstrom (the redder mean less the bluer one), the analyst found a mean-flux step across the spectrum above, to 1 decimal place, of 0.9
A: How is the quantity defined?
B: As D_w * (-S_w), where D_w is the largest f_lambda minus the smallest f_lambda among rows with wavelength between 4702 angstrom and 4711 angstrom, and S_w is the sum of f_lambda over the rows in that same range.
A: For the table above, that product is -213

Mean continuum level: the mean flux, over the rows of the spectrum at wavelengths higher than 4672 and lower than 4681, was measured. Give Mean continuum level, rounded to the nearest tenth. 27.1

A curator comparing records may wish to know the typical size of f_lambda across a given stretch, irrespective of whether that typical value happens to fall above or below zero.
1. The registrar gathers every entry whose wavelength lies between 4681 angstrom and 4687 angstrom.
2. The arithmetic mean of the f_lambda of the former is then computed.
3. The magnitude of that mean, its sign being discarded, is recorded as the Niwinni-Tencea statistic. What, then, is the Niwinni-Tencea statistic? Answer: 28.2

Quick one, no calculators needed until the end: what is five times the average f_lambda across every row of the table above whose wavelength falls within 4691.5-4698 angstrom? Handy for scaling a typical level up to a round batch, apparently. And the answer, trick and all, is 135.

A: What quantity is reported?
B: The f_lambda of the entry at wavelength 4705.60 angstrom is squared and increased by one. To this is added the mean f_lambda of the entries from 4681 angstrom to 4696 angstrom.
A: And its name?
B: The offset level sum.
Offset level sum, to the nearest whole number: 959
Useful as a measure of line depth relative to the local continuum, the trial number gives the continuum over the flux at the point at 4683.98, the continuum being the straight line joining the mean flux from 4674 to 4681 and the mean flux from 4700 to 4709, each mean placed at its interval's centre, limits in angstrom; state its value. 1.00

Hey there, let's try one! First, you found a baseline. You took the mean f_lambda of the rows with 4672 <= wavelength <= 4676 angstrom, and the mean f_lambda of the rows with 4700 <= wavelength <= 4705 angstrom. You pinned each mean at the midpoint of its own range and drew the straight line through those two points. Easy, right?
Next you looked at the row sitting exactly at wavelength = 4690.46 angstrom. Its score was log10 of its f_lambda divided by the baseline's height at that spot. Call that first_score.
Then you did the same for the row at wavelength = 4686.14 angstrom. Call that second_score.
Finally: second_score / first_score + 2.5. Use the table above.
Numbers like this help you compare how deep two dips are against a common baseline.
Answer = 3.3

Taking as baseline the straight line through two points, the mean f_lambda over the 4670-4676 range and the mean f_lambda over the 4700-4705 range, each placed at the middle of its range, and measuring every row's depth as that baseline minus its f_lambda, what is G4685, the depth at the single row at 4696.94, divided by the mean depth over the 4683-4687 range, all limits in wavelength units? -1.3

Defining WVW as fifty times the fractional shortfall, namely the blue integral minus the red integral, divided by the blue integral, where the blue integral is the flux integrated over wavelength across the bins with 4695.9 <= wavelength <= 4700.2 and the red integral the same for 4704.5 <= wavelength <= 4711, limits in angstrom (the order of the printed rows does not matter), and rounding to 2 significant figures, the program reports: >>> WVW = -35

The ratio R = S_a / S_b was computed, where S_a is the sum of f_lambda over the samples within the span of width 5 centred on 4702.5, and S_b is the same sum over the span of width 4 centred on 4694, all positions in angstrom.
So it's 1.03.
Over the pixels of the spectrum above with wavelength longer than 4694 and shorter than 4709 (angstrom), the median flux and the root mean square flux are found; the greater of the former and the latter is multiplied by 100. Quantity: 2821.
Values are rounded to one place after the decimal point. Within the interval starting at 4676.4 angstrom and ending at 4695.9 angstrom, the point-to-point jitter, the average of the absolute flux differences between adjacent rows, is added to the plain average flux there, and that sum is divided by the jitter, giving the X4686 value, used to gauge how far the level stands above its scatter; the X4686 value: 32.8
